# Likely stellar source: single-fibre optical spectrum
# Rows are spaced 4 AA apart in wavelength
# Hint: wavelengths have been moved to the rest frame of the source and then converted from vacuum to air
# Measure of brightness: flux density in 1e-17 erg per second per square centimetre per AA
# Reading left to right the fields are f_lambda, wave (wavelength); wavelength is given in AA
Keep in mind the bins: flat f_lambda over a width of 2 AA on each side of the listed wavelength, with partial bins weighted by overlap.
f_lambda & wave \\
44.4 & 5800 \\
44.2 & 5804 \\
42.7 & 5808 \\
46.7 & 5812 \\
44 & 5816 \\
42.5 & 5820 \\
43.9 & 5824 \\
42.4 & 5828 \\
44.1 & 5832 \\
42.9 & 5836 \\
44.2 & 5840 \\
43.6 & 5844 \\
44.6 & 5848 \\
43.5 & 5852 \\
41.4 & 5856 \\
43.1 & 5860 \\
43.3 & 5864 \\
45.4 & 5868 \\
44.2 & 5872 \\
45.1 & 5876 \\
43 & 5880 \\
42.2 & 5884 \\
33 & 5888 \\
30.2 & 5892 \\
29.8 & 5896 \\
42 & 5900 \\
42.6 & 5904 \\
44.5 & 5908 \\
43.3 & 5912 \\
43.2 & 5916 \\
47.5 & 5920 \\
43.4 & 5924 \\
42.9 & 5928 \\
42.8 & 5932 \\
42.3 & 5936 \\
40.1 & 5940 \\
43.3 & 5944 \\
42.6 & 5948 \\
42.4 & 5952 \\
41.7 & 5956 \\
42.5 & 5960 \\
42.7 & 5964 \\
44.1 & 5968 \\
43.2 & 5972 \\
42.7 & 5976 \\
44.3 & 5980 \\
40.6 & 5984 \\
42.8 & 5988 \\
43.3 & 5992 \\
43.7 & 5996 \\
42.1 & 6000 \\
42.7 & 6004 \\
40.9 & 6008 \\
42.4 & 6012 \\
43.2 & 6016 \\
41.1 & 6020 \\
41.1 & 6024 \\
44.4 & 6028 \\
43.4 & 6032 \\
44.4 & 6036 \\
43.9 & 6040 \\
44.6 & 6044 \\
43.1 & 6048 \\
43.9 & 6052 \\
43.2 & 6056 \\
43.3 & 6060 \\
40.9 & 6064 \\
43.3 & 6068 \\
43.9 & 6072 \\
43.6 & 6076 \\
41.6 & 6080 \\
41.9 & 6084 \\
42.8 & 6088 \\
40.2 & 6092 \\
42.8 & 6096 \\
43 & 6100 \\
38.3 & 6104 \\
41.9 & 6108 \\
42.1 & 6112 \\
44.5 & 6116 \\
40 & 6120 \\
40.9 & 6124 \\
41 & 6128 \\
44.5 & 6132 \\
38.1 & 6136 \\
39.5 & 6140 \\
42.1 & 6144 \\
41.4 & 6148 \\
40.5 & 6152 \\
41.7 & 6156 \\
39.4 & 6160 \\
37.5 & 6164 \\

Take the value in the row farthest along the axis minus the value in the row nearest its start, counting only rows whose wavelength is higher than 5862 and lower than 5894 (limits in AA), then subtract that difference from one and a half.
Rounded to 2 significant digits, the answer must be 15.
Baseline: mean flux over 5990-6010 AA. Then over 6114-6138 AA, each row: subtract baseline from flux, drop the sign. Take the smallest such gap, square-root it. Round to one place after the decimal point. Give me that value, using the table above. 1.2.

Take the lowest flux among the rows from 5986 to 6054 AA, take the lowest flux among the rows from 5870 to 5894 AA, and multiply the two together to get 1235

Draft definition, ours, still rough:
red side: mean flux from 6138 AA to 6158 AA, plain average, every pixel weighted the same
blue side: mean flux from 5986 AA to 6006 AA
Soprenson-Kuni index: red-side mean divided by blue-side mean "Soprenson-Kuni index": 0.956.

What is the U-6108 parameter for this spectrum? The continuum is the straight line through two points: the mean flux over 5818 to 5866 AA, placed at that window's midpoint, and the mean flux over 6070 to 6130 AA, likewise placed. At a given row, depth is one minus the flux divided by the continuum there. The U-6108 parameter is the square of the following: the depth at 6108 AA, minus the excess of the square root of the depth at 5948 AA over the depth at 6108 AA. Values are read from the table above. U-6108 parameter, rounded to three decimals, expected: 0.003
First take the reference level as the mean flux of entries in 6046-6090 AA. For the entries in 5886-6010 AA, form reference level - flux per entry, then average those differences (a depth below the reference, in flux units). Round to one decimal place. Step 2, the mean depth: 1.1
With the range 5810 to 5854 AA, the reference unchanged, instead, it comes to -1.0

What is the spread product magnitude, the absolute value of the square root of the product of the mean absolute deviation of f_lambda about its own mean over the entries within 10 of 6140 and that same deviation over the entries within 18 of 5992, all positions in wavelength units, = 1.30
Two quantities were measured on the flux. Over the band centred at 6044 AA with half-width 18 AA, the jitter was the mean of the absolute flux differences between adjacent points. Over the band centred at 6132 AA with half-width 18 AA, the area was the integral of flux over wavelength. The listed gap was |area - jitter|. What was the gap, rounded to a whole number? 1487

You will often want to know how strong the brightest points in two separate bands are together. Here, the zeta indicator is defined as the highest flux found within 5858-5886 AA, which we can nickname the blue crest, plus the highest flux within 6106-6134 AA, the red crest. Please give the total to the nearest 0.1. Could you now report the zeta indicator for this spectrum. 89.9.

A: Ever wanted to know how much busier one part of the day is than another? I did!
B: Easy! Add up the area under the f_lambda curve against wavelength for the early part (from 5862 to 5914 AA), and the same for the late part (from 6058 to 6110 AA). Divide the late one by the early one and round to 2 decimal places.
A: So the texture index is 1.04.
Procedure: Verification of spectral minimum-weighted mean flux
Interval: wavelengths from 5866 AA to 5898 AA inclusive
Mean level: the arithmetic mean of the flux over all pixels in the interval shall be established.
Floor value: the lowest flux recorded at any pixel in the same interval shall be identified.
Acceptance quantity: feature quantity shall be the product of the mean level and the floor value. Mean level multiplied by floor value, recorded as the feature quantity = 1166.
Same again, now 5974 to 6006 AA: 1737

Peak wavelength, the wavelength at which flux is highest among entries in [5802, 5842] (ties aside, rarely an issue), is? 5812 AA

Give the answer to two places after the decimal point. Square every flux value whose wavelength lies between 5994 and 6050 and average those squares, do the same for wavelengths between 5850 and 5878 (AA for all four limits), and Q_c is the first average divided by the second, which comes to 0.96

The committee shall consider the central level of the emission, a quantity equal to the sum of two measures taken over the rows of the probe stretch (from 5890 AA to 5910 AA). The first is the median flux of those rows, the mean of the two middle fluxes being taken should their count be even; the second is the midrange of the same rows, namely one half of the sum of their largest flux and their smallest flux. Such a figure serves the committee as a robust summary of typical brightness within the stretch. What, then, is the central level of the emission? 79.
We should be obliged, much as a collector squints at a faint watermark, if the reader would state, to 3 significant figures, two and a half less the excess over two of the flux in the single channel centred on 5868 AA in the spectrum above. -40.9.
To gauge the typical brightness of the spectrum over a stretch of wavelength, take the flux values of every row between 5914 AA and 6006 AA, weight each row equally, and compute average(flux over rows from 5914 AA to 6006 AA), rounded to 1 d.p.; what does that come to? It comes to 42.9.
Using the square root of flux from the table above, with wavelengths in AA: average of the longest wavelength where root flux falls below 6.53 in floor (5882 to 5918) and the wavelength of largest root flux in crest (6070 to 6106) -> 5988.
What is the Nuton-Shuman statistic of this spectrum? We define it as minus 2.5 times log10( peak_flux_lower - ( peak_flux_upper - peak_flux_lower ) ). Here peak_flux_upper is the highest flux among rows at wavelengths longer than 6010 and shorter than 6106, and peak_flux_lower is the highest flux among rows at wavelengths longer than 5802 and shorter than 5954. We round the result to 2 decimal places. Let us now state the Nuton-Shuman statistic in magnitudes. -4.26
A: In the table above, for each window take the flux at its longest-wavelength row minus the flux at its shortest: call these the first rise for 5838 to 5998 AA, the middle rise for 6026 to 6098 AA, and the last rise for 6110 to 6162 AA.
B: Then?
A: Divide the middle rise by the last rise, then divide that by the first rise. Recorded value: -1.2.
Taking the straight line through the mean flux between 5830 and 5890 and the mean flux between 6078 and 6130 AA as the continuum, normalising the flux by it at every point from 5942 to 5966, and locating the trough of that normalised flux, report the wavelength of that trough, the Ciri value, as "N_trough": 5956 AA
